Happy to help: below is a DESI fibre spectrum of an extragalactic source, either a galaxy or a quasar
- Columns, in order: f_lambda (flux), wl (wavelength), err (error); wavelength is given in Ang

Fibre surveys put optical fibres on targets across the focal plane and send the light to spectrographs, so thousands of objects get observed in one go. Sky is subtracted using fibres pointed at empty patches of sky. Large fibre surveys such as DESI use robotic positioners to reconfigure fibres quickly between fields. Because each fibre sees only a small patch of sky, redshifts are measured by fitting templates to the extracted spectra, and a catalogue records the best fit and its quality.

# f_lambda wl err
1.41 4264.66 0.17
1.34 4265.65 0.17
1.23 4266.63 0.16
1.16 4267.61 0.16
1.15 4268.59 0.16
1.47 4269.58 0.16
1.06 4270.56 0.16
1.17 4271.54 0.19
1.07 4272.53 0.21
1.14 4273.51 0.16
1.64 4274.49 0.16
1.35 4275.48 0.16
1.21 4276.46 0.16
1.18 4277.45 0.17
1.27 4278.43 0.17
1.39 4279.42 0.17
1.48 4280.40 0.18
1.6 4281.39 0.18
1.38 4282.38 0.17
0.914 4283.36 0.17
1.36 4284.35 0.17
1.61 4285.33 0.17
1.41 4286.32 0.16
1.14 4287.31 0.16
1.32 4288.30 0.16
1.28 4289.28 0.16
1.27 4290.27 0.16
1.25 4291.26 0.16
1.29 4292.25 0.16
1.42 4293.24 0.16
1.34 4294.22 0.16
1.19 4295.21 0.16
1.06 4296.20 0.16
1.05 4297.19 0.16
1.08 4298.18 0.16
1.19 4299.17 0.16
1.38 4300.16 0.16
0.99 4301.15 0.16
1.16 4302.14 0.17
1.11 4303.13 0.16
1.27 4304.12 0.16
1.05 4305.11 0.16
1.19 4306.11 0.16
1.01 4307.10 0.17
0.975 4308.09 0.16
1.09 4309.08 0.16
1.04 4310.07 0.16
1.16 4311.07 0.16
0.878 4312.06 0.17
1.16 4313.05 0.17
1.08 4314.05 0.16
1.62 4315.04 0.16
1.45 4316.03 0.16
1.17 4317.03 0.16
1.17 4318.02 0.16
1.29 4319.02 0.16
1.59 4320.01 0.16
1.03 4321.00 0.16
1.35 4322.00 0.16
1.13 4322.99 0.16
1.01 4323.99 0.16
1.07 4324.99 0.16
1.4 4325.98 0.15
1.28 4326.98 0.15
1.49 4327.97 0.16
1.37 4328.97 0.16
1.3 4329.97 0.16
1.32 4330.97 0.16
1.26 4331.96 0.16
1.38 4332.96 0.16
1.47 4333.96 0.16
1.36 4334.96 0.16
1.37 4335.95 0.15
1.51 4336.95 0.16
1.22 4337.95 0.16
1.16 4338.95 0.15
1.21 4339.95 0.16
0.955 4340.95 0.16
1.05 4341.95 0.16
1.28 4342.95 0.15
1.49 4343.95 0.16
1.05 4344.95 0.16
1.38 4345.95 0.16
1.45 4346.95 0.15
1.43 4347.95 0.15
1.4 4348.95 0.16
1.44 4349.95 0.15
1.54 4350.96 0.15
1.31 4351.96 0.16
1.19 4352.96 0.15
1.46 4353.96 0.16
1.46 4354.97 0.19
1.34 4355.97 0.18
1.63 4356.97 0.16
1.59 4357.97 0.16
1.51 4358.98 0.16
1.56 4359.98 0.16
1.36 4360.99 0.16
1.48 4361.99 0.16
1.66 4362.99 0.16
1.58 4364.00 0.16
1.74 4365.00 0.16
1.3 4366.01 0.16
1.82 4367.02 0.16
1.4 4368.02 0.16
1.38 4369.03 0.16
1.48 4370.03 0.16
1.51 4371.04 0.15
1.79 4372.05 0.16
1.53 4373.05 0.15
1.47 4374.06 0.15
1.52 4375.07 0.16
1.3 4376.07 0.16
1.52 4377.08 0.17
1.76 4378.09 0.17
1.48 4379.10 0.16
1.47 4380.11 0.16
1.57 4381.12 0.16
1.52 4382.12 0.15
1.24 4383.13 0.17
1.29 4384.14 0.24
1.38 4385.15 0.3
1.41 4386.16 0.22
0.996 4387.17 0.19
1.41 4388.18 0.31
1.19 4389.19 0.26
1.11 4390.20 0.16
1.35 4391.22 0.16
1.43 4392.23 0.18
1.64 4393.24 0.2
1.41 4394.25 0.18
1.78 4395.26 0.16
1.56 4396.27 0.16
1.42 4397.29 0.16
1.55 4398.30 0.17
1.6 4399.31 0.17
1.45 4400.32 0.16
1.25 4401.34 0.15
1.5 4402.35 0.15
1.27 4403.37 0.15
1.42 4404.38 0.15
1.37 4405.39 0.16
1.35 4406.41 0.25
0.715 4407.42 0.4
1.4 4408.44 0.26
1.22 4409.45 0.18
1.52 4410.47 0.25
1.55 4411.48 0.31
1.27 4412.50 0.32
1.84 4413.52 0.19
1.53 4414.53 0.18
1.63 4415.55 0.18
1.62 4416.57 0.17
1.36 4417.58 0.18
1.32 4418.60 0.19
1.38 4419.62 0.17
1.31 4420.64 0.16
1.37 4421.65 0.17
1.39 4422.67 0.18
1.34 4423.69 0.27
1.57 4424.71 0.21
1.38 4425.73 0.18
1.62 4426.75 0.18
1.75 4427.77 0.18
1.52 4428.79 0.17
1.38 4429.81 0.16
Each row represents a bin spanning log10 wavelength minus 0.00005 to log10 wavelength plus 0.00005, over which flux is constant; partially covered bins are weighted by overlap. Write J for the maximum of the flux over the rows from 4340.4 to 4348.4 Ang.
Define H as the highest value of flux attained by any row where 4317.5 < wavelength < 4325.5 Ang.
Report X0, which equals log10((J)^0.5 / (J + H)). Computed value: -0.402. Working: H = 1.59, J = 1.49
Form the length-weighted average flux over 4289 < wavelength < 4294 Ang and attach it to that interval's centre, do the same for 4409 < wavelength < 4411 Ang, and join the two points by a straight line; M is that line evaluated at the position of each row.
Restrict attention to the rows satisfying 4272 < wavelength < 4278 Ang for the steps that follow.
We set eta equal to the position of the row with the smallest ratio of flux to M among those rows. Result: 4272.53 Ang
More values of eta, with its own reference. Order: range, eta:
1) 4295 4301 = 4297.19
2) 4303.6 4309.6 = 4308.09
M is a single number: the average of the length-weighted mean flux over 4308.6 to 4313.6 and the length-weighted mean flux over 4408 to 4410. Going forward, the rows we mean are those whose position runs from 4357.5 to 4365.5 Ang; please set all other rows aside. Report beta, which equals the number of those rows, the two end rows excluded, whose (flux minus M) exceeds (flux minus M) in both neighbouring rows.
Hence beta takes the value 2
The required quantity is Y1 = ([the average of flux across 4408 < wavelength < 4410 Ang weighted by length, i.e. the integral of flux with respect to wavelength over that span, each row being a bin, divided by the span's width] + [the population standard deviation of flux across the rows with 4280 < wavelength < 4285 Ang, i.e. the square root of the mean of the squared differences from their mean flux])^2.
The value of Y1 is 2.38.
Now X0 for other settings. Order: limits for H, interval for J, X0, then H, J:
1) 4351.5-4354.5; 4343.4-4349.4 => -0.383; 1.46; 1.49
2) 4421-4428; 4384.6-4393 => -0.425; 1.75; 1.43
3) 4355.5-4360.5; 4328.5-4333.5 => -0.409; 1.63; 1.38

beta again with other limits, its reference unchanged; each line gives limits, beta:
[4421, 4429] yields 3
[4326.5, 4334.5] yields 2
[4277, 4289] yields 2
